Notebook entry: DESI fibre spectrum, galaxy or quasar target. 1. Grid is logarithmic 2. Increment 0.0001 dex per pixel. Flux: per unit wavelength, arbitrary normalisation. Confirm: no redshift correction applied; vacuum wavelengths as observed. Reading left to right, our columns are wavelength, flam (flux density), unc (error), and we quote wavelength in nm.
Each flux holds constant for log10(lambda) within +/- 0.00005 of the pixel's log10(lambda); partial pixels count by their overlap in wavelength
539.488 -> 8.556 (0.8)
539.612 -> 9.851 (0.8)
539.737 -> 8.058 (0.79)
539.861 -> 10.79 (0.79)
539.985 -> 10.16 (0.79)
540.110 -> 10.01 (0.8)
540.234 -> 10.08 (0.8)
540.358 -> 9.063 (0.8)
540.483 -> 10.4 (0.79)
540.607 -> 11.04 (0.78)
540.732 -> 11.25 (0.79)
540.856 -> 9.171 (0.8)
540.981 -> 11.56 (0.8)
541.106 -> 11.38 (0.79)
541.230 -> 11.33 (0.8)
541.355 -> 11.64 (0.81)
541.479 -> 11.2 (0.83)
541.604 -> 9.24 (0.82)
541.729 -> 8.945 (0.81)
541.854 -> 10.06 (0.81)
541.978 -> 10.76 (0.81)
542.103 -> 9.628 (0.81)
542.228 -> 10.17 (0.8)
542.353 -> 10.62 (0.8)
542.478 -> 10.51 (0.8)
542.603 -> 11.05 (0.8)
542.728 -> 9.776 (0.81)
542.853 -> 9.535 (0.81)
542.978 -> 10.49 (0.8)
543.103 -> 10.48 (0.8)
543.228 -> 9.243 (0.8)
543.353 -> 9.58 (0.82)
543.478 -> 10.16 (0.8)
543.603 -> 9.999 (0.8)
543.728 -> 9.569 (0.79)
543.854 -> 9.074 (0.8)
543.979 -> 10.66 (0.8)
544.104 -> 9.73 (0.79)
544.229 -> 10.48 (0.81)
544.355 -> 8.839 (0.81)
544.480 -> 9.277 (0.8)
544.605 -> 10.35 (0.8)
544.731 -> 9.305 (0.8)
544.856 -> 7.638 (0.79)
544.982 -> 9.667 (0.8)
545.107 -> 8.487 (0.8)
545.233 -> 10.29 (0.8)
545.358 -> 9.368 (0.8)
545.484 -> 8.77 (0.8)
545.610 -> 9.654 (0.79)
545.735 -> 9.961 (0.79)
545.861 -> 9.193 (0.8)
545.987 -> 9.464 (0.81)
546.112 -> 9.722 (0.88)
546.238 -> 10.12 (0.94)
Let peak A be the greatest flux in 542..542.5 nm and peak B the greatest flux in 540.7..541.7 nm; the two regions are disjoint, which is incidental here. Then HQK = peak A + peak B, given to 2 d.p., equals 22.26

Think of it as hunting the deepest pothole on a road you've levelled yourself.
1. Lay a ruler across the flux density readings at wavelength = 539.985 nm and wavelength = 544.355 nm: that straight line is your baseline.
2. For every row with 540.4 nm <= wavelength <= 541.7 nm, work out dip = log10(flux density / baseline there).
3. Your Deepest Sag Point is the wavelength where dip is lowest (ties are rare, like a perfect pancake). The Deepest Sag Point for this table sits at 540.856 nm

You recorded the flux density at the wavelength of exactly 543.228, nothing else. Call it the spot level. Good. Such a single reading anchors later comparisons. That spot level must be 9.243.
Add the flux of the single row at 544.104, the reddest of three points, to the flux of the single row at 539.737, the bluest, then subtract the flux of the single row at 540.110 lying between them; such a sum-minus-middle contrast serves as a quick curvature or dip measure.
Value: 7.8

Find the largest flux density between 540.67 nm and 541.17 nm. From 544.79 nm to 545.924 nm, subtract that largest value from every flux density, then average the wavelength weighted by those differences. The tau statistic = 545.31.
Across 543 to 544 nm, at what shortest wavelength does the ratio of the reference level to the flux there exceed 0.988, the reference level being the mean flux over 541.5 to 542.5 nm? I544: 543.228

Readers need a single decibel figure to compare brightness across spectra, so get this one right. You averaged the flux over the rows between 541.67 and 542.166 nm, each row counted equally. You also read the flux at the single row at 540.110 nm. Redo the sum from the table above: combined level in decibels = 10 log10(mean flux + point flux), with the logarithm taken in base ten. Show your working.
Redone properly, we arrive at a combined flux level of 13.0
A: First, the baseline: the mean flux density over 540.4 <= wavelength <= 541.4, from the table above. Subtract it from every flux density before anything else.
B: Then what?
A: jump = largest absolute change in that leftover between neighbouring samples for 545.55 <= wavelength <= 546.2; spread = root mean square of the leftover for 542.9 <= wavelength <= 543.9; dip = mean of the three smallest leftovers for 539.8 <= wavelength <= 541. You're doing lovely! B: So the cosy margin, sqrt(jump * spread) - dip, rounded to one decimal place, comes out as 2.5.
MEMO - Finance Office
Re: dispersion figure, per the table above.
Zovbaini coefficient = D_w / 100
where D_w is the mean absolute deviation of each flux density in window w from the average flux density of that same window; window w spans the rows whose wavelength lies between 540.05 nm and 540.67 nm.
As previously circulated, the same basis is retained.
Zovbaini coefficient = 0.0048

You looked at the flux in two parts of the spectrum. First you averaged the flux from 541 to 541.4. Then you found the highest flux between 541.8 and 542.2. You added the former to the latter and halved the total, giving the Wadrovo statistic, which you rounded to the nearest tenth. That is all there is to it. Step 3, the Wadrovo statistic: 11.1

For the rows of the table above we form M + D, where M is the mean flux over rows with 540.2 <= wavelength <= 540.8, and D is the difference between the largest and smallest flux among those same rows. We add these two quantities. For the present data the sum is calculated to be 12.6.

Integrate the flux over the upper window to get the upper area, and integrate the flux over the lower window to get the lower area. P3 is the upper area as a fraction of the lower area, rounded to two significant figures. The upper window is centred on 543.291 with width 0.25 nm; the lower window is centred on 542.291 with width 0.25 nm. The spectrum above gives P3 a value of 0.91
